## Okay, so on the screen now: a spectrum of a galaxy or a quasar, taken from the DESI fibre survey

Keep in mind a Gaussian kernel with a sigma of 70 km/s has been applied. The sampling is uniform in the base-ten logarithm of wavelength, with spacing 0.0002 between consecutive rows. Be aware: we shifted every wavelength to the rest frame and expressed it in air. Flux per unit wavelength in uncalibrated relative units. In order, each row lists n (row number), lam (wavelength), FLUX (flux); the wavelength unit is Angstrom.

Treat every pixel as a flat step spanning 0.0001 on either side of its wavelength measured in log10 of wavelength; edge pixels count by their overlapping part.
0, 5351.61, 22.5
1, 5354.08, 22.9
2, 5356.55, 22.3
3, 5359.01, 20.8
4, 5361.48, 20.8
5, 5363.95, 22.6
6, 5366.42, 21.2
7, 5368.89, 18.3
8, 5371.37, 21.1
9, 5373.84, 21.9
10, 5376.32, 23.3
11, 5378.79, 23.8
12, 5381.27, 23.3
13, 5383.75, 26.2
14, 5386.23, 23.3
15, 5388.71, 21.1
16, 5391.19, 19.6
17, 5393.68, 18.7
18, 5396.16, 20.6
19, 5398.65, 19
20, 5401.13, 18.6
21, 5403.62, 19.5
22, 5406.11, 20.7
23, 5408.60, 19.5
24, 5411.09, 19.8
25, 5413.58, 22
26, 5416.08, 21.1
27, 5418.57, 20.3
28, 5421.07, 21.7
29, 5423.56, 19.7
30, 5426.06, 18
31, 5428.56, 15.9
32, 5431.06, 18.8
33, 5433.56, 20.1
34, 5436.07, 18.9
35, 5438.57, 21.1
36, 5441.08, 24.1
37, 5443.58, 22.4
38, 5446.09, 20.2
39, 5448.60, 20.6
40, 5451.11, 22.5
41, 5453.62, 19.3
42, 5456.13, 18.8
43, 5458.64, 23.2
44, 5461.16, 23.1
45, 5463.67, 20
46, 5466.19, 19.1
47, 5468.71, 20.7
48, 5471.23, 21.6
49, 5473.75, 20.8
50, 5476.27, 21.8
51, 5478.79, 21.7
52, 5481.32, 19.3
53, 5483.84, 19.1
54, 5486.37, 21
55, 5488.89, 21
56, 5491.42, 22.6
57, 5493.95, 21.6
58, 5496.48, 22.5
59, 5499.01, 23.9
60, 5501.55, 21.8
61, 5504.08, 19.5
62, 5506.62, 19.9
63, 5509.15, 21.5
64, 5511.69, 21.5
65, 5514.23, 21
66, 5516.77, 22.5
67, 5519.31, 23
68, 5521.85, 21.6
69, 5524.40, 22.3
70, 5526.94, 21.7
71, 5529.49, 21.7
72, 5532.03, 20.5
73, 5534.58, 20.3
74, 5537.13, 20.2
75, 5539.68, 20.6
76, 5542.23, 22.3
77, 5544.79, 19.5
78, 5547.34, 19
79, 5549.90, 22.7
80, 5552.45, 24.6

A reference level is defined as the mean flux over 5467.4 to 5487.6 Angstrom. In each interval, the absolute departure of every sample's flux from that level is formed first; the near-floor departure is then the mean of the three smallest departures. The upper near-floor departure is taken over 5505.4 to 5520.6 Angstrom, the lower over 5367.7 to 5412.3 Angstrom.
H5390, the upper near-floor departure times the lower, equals 0.107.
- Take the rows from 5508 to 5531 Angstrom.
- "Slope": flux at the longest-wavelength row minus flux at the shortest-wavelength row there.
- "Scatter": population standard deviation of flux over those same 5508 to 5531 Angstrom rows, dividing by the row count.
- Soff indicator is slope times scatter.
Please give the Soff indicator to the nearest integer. 0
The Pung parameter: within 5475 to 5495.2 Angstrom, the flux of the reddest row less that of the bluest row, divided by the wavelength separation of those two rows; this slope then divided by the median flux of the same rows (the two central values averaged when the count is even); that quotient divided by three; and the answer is -0.0002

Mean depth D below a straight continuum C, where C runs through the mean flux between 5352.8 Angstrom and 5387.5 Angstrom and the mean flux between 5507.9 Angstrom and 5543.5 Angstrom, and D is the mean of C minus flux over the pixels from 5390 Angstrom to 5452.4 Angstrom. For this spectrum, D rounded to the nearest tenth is 1.9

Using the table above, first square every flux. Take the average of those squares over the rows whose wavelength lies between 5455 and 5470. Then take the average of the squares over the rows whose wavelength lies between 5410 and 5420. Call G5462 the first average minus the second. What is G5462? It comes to 3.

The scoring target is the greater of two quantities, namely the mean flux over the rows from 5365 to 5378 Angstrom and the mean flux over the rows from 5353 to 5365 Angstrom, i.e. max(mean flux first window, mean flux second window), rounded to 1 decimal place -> 21.9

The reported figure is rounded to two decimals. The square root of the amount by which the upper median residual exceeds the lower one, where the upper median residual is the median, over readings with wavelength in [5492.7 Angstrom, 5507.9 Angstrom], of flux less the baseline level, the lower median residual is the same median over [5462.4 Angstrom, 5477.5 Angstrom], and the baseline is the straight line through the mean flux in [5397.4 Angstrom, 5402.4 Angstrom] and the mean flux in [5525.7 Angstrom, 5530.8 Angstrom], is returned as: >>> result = 0.59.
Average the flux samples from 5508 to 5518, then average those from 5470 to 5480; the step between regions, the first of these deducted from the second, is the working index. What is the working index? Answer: -0.1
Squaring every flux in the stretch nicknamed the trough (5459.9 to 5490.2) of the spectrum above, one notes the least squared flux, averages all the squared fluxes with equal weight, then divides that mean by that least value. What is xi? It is 1.19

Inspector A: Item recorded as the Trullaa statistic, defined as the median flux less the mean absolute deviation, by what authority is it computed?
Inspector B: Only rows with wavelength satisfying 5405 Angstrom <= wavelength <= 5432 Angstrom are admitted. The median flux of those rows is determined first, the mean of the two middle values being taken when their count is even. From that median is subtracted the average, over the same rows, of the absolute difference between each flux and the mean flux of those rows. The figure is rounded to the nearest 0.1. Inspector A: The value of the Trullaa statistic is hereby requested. 18.5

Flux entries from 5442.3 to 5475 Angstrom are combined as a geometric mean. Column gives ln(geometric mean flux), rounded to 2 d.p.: 3.04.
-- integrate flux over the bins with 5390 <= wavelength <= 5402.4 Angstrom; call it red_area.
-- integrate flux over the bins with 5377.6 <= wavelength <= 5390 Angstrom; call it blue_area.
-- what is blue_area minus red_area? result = 52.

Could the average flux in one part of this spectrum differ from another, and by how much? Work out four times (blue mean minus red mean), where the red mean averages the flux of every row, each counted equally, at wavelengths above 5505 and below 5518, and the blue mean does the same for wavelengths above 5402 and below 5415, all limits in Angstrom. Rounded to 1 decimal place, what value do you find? -3.9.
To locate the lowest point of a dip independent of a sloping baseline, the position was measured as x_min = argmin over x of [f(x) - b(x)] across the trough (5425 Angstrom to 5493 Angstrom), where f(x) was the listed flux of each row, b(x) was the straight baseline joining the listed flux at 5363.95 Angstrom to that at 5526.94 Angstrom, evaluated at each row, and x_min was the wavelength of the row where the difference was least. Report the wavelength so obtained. 5428.56 Angstrom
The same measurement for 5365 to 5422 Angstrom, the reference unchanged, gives 5368.89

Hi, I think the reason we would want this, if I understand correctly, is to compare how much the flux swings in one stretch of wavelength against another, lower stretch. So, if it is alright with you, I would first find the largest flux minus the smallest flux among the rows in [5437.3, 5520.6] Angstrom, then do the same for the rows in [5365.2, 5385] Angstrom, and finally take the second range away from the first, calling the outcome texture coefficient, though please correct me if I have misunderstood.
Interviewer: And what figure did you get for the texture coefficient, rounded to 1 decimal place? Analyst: -2.6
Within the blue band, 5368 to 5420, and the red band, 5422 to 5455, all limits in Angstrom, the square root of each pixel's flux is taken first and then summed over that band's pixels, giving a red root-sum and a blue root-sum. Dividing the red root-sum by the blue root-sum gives 0.61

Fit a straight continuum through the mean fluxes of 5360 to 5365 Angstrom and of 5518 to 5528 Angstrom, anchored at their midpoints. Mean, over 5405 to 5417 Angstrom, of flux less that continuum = -1.2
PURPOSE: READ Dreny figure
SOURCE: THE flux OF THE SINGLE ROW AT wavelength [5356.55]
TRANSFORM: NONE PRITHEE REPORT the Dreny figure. 22.3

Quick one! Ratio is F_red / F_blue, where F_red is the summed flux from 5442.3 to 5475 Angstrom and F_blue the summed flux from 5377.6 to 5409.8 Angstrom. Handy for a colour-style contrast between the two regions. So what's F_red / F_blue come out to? 1.0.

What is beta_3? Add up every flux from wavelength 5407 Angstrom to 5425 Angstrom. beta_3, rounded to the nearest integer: 144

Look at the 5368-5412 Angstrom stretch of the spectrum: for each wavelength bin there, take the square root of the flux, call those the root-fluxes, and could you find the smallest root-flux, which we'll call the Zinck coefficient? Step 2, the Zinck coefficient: 4.28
